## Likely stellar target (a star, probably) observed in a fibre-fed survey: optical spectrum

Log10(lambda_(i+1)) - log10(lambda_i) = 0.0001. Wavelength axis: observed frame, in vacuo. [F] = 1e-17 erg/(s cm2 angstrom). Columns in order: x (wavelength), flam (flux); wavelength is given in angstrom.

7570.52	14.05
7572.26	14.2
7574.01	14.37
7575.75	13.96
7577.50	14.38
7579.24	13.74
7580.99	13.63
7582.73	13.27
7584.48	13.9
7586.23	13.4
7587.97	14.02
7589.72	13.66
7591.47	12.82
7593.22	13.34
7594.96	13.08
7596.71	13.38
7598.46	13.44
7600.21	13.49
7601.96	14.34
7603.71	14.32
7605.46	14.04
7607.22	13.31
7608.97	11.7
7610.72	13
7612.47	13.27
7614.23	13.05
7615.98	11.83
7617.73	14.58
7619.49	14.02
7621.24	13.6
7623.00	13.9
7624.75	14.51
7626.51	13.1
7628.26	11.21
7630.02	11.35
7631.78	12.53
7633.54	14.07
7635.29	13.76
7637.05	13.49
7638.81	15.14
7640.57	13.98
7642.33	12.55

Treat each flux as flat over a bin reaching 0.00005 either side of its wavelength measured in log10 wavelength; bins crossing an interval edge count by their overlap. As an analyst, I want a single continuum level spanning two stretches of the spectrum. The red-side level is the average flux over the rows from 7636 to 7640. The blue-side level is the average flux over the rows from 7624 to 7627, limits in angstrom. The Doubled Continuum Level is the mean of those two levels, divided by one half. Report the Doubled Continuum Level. 28.1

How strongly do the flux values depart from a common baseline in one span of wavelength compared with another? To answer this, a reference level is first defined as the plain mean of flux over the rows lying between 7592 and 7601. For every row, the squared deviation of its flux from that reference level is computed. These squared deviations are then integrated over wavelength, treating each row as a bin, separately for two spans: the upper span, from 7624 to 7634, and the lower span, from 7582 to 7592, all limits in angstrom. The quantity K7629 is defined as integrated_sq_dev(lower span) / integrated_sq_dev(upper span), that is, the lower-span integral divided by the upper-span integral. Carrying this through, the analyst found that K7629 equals 0.1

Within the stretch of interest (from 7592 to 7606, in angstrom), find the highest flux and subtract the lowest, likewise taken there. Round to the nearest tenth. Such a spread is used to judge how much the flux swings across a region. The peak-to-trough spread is 1.3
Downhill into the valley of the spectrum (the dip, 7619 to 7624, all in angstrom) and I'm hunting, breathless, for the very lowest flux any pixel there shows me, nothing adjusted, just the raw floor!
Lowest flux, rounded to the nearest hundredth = 13.60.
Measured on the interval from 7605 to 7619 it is 11.70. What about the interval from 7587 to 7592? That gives 12.82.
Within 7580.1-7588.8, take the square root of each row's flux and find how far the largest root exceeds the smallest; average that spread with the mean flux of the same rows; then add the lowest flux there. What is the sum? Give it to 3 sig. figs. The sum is 20.1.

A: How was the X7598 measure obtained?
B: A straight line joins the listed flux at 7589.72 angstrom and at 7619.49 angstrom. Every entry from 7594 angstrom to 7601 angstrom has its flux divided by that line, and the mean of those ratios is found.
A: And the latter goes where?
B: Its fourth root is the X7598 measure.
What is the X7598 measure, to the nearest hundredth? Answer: 0.99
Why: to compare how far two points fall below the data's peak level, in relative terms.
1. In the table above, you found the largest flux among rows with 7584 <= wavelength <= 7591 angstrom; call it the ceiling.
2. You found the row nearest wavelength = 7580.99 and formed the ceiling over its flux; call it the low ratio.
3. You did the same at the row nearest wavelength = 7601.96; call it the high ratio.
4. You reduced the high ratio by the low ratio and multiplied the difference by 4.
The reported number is -0.20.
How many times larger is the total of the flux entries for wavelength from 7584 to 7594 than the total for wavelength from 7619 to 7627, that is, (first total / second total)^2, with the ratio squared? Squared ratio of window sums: 1.4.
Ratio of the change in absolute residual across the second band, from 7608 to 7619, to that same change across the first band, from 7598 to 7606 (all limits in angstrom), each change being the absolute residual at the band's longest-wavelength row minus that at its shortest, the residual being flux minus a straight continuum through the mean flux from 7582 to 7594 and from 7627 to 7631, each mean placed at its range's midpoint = 2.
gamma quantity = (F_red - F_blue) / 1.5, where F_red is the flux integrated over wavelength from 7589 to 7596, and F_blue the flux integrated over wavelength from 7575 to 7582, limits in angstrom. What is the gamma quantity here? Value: -3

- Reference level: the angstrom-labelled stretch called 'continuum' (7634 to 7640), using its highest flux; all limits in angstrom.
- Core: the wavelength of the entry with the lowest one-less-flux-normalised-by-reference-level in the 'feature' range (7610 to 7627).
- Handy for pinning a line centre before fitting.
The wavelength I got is 7617.73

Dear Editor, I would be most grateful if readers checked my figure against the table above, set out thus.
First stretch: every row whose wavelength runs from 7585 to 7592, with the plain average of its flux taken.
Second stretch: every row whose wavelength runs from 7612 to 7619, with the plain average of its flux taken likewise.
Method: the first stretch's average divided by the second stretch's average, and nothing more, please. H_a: 1.02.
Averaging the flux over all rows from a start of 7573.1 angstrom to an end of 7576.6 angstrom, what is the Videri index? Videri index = 14.2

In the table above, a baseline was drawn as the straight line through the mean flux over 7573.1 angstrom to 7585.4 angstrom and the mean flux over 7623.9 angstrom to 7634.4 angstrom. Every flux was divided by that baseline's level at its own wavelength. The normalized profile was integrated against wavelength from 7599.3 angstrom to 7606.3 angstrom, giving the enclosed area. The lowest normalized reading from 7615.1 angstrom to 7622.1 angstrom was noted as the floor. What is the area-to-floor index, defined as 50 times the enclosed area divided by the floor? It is 407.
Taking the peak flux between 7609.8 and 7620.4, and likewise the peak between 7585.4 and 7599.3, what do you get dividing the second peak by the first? 0.96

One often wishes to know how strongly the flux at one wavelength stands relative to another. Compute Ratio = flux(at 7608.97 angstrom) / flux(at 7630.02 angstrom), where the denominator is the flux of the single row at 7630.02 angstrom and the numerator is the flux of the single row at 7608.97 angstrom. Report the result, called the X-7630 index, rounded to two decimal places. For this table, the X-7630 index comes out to 1.03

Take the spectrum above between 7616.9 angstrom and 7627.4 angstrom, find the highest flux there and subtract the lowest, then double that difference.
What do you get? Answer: 3.0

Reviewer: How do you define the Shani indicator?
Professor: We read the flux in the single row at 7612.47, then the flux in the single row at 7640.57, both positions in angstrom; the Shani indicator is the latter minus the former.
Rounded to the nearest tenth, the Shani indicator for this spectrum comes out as 0.7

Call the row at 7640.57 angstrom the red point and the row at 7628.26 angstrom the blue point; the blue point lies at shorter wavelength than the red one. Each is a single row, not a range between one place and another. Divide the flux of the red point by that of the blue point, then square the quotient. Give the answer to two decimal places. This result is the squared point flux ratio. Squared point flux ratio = 1.56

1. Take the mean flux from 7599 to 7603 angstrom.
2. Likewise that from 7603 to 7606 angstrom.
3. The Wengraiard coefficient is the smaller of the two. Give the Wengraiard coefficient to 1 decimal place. 13.9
